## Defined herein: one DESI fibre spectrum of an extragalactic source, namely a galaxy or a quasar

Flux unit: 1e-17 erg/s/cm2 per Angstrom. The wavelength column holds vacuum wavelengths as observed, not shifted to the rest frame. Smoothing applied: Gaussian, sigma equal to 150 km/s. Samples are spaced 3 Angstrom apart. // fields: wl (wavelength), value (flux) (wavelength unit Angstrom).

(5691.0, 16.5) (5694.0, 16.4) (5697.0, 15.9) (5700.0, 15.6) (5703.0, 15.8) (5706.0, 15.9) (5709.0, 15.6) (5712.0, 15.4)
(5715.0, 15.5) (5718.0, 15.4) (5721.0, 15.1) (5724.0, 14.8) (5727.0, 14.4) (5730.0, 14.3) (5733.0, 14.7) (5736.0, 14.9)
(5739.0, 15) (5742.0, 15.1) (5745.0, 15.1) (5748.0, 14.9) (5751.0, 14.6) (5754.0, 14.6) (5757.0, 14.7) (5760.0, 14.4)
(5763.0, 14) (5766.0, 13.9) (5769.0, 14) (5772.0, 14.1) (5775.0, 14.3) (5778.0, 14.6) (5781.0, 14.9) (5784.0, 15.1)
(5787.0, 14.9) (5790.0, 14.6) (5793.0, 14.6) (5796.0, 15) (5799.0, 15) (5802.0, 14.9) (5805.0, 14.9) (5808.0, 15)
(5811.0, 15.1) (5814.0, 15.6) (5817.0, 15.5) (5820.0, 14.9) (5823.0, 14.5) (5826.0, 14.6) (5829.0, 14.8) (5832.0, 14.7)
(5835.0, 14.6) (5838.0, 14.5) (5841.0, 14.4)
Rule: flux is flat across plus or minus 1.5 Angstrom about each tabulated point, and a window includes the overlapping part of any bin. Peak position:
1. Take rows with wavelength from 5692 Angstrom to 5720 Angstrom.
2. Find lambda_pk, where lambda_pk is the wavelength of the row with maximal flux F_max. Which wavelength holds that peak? 5694.0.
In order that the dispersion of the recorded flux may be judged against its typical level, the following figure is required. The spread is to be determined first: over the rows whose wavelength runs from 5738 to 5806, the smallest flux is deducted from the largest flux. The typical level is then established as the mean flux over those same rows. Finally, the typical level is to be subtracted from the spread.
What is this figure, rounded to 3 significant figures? -13.5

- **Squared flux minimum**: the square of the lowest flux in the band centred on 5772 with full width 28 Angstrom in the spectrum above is 193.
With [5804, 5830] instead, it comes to 210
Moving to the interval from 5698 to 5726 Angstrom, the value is 219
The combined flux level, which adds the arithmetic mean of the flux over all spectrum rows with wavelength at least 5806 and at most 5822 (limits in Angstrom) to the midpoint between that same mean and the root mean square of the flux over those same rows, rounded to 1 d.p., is 30.4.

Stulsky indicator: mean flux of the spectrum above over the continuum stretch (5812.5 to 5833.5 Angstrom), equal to 14.9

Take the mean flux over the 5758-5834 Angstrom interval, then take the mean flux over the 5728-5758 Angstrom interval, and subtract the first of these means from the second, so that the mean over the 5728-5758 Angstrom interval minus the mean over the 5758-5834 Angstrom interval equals 0.07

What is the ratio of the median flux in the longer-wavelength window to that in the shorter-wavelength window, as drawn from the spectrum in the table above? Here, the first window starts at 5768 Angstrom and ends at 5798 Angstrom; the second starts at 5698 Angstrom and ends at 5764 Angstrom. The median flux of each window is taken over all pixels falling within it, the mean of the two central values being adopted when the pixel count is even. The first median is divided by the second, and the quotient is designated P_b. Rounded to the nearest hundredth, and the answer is 0.98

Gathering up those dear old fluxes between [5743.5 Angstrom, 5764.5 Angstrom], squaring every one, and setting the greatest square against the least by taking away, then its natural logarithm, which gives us 3.5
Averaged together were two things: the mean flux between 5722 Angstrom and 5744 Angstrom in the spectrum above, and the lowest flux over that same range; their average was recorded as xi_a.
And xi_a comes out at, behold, 14.5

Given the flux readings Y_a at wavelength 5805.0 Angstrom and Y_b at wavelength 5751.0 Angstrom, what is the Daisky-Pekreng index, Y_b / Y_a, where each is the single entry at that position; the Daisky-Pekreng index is 0.98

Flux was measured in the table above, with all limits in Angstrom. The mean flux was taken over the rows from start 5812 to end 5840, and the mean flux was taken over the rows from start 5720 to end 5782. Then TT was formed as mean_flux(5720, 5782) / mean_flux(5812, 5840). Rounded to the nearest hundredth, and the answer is 0.98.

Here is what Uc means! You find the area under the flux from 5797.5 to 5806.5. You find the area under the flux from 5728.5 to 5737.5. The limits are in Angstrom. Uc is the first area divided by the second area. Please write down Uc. 1.02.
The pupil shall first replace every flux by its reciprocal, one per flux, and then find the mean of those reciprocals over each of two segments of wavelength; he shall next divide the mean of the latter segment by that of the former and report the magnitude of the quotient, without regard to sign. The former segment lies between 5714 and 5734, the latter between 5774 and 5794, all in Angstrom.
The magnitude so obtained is 1.01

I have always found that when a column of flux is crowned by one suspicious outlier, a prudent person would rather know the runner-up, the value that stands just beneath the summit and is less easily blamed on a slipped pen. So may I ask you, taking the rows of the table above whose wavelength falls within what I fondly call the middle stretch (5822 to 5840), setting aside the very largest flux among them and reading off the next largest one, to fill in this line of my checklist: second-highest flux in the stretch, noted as 14.7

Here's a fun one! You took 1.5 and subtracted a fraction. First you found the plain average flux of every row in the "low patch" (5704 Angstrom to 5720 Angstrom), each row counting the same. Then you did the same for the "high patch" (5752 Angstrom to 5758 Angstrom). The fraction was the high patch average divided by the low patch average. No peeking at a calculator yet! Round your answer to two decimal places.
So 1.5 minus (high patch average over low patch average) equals 0.56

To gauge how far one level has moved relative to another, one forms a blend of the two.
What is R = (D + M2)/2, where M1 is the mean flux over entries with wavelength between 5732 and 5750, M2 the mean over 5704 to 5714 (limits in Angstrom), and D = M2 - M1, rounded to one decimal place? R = 8.2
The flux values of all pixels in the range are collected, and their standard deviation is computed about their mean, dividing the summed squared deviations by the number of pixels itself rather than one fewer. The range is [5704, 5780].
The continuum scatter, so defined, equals 0.53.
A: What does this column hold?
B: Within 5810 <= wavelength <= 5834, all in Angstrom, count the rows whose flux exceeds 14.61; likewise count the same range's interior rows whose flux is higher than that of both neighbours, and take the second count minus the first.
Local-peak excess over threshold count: -4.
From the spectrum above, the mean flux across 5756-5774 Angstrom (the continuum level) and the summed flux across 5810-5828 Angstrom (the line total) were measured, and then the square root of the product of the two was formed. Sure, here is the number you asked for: 35.8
